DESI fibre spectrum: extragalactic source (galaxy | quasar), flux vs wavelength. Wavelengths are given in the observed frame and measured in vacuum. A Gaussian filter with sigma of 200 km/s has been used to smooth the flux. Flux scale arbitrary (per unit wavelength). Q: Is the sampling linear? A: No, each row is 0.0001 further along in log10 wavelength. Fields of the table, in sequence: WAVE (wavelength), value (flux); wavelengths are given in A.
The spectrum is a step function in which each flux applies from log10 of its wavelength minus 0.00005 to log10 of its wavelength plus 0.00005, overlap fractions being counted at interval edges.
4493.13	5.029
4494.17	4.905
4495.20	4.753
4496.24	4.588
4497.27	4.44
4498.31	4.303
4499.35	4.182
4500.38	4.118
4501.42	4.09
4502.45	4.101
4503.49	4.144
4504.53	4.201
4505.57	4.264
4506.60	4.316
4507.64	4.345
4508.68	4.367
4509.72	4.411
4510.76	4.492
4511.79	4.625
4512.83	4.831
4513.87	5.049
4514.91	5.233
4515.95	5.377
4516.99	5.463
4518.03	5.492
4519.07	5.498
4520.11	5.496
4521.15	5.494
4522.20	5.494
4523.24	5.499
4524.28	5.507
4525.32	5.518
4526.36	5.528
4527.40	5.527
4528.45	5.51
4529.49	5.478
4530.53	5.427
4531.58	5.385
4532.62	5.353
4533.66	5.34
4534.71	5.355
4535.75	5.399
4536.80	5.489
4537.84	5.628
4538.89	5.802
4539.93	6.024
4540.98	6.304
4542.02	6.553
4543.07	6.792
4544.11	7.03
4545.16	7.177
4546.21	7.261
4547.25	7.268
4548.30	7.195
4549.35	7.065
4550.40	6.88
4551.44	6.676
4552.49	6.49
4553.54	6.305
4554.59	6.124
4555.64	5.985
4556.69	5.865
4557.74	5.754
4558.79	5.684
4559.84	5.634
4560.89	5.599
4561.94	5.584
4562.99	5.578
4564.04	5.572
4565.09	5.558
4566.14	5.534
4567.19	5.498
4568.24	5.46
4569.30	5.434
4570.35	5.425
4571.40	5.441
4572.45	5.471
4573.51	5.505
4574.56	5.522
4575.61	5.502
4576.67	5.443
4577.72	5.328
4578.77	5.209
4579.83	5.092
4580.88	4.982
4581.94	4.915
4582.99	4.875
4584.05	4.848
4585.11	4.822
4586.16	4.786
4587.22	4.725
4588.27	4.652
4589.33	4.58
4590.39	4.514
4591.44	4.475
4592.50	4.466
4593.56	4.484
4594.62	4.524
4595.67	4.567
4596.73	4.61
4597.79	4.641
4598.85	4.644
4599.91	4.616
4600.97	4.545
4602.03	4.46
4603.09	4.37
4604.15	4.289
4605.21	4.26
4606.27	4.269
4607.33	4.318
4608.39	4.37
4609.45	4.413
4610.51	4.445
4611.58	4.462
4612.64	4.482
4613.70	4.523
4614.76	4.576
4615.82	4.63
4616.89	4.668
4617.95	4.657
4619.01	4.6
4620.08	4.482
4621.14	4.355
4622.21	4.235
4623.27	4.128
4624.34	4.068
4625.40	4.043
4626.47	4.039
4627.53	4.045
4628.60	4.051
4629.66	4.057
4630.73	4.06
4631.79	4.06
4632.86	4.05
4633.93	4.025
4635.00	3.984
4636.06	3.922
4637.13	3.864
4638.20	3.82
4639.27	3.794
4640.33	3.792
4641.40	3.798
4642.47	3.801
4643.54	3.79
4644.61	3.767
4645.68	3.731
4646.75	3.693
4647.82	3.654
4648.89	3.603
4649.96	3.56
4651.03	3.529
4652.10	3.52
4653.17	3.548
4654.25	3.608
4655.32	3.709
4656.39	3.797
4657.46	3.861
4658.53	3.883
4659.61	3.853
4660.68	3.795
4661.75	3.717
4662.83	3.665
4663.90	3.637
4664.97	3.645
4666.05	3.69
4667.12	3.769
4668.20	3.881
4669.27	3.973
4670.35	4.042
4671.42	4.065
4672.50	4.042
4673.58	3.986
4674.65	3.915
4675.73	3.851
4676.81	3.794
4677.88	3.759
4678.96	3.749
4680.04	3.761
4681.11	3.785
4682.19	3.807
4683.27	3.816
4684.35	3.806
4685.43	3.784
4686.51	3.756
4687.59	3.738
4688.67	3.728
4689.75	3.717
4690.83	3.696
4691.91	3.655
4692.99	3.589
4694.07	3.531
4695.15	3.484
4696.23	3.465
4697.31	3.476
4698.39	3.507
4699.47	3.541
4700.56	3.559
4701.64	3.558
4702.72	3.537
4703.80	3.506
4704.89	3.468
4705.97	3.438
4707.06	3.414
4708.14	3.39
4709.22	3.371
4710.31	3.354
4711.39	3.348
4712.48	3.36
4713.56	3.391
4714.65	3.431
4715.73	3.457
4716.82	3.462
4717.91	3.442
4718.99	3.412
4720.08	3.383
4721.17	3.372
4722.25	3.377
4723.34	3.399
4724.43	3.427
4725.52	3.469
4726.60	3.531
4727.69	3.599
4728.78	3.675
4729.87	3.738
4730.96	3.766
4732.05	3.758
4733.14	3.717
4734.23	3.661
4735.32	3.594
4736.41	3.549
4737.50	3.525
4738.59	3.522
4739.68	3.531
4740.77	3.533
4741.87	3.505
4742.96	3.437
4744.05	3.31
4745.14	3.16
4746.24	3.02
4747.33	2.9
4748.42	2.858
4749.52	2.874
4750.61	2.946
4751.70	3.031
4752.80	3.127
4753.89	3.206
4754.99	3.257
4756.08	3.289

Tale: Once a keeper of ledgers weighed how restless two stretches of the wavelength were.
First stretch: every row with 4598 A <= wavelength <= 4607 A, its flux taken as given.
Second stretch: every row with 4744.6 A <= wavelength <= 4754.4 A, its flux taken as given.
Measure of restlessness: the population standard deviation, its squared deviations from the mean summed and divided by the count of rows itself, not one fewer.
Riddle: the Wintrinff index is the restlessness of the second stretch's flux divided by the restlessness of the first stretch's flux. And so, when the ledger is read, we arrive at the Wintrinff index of 0.83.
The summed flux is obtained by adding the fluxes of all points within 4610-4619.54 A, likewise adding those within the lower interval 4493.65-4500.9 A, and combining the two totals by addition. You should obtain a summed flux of 72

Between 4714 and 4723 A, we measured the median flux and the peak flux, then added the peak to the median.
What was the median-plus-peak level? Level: 6.9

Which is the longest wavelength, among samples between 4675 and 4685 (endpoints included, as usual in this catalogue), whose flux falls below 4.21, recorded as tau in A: 4684.35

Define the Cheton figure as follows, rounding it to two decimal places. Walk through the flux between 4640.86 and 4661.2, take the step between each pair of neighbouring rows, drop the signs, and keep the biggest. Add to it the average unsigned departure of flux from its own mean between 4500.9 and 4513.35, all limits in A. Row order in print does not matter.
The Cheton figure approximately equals 0.26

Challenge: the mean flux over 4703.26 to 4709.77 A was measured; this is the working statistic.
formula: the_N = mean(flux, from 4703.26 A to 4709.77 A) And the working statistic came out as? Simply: 3.4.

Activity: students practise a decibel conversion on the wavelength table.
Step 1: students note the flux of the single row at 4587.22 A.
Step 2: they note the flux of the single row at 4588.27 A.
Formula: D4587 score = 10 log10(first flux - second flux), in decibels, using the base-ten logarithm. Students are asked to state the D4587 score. -11.4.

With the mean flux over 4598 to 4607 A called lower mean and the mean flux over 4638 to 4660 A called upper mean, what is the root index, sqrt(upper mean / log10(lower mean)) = 2.40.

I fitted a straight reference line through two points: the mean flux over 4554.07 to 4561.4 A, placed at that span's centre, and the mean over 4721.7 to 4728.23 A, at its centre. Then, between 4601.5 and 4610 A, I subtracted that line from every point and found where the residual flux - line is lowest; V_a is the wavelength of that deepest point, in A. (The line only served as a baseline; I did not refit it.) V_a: 4605.21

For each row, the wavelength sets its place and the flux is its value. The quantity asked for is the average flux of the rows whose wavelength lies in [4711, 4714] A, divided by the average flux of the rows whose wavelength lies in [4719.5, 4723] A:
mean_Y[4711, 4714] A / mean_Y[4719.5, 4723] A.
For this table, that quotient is 1.0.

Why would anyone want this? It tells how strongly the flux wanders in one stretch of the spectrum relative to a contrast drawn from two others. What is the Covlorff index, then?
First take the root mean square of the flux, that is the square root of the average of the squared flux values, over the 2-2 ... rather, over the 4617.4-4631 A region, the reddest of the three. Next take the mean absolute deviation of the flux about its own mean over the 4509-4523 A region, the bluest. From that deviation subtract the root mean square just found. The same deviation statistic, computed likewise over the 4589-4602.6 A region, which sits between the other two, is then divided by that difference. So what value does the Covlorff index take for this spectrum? -0.015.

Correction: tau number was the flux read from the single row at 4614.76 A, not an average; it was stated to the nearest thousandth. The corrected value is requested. 4.576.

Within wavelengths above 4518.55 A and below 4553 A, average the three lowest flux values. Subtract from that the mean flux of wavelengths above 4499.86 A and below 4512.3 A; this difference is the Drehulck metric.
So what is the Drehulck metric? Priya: 1.1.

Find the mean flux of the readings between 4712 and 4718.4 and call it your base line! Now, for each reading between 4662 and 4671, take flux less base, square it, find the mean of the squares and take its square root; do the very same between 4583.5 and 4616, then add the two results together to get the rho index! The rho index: 1.5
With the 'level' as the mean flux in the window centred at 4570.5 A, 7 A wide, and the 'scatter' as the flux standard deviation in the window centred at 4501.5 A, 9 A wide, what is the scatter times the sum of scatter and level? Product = 0.6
